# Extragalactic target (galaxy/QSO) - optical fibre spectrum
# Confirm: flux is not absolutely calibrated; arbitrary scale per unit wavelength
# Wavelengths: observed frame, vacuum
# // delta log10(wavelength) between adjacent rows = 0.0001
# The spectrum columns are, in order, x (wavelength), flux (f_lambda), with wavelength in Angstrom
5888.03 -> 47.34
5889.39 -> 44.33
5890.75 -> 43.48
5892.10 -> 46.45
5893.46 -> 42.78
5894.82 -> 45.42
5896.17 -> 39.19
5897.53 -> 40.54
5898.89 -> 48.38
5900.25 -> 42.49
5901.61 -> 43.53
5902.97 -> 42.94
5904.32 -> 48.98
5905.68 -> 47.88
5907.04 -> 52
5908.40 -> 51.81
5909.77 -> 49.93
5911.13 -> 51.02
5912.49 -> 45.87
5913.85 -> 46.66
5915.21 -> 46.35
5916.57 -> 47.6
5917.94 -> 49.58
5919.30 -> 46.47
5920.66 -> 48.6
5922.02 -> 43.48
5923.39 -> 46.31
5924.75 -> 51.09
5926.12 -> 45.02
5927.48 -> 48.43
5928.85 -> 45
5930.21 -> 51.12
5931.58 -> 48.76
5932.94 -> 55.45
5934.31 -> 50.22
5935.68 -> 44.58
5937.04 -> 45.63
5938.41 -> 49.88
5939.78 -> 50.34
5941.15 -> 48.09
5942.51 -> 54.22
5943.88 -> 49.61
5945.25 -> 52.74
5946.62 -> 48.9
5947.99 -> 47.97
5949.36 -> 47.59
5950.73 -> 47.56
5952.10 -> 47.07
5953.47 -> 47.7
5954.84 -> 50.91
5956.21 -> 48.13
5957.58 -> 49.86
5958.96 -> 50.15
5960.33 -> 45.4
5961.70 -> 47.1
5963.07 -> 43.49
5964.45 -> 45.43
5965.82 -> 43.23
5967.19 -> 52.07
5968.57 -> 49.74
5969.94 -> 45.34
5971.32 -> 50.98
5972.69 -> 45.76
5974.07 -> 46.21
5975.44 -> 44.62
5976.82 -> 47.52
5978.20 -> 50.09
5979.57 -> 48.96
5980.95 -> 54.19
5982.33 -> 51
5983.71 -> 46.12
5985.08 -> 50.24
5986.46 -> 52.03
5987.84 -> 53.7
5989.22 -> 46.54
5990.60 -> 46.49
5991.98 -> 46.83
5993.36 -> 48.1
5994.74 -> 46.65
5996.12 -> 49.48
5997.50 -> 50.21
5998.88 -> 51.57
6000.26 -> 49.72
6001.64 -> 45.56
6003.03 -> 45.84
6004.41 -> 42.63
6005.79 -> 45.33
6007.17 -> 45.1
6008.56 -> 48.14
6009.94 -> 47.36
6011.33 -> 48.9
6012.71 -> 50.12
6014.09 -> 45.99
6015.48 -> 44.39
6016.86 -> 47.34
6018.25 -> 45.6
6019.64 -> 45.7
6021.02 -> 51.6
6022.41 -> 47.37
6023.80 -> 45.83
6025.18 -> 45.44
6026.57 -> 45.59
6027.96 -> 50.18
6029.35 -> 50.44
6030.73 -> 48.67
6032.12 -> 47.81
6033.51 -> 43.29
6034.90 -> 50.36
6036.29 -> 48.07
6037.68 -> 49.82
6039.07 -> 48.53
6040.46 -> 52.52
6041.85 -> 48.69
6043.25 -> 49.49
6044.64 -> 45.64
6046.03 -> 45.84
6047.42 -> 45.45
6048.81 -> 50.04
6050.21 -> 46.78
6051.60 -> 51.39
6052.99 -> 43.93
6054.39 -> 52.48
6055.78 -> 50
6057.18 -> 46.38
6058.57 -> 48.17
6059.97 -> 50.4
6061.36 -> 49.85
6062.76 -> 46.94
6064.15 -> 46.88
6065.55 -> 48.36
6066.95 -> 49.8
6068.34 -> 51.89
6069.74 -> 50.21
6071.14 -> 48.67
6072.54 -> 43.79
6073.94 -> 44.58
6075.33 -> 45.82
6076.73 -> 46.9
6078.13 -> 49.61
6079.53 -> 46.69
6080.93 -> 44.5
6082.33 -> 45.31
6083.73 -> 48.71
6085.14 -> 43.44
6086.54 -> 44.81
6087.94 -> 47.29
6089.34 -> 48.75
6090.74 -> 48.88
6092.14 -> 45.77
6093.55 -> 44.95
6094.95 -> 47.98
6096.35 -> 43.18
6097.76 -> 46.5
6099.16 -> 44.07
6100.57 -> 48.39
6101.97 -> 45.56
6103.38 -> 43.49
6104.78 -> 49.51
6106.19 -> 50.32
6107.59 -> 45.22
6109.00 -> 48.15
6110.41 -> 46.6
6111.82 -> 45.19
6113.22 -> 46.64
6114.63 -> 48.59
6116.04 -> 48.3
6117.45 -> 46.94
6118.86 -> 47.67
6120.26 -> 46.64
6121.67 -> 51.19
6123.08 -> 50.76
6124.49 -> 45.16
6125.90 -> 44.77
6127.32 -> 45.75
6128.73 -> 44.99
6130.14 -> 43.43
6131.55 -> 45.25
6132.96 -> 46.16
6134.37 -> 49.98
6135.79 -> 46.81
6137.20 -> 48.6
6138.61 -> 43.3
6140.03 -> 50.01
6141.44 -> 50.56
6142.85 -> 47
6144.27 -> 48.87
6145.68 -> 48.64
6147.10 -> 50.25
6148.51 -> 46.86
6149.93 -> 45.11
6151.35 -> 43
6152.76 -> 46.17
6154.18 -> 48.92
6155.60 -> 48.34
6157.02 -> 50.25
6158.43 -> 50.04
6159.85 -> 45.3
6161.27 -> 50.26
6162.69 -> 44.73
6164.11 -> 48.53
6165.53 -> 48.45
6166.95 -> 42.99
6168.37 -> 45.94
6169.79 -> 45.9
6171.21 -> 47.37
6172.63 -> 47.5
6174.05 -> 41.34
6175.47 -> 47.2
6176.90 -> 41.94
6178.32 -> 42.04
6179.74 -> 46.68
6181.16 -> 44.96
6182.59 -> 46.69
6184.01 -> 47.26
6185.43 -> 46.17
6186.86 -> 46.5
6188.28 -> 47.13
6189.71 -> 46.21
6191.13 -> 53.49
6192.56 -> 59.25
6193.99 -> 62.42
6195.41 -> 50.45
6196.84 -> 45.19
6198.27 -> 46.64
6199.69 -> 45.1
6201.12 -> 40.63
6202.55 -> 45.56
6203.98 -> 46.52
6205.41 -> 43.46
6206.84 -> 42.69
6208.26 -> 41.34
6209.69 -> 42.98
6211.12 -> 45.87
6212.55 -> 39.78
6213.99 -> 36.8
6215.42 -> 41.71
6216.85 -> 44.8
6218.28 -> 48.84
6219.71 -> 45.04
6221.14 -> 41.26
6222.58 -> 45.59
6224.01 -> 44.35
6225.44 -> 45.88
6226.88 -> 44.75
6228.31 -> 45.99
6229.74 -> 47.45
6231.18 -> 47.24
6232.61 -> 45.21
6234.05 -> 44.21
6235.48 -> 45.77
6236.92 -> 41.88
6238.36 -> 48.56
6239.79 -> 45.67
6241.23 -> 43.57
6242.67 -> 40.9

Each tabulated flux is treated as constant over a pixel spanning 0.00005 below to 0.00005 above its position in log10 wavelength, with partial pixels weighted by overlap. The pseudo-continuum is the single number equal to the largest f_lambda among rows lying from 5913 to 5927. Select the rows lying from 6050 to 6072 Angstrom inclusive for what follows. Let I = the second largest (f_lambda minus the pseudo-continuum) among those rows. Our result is 0.8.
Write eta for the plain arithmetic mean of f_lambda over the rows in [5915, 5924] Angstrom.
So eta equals 46.9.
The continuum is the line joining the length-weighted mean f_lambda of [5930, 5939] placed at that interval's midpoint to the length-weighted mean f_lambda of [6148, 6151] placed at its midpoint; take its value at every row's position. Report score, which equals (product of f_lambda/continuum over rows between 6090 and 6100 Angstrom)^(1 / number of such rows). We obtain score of 0.99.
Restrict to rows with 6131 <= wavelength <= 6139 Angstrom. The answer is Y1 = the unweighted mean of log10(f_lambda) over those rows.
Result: 1.67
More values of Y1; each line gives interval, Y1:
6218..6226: 1.65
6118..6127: 1.68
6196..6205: 1.65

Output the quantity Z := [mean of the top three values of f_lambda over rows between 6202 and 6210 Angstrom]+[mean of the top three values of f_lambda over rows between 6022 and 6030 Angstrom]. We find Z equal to 95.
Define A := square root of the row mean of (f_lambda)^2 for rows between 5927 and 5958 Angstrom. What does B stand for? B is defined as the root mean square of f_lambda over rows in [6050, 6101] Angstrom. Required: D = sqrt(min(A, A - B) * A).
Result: 9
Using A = 49.2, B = 47.4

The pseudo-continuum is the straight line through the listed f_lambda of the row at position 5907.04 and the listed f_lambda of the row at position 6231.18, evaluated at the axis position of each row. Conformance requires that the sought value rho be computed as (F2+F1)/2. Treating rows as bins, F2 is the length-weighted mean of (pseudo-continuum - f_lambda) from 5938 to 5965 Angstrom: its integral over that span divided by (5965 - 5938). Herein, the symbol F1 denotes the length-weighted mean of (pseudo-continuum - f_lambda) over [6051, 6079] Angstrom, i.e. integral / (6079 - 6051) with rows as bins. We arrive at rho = 2.1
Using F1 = 1.4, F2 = 2.7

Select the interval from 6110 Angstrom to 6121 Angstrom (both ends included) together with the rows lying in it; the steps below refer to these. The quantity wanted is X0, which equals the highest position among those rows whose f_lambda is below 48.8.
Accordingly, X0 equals 6120.26 Angstrom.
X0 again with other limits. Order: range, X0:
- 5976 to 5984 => 5983.71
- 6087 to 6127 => 6125.90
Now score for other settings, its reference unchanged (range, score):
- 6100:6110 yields 1.02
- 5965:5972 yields 0.99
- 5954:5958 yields 1.02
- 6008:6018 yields 0.99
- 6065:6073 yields 1.04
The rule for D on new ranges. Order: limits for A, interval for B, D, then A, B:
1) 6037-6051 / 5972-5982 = 1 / 48.3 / 48.3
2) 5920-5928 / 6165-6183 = 9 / 47.2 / 45.4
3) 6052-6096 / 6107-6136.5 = 5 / 47.5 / 46.9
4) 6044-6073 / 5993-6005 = 5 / 48.3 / 47.8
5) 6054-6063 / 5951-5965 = 9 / 49.2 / 47.6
